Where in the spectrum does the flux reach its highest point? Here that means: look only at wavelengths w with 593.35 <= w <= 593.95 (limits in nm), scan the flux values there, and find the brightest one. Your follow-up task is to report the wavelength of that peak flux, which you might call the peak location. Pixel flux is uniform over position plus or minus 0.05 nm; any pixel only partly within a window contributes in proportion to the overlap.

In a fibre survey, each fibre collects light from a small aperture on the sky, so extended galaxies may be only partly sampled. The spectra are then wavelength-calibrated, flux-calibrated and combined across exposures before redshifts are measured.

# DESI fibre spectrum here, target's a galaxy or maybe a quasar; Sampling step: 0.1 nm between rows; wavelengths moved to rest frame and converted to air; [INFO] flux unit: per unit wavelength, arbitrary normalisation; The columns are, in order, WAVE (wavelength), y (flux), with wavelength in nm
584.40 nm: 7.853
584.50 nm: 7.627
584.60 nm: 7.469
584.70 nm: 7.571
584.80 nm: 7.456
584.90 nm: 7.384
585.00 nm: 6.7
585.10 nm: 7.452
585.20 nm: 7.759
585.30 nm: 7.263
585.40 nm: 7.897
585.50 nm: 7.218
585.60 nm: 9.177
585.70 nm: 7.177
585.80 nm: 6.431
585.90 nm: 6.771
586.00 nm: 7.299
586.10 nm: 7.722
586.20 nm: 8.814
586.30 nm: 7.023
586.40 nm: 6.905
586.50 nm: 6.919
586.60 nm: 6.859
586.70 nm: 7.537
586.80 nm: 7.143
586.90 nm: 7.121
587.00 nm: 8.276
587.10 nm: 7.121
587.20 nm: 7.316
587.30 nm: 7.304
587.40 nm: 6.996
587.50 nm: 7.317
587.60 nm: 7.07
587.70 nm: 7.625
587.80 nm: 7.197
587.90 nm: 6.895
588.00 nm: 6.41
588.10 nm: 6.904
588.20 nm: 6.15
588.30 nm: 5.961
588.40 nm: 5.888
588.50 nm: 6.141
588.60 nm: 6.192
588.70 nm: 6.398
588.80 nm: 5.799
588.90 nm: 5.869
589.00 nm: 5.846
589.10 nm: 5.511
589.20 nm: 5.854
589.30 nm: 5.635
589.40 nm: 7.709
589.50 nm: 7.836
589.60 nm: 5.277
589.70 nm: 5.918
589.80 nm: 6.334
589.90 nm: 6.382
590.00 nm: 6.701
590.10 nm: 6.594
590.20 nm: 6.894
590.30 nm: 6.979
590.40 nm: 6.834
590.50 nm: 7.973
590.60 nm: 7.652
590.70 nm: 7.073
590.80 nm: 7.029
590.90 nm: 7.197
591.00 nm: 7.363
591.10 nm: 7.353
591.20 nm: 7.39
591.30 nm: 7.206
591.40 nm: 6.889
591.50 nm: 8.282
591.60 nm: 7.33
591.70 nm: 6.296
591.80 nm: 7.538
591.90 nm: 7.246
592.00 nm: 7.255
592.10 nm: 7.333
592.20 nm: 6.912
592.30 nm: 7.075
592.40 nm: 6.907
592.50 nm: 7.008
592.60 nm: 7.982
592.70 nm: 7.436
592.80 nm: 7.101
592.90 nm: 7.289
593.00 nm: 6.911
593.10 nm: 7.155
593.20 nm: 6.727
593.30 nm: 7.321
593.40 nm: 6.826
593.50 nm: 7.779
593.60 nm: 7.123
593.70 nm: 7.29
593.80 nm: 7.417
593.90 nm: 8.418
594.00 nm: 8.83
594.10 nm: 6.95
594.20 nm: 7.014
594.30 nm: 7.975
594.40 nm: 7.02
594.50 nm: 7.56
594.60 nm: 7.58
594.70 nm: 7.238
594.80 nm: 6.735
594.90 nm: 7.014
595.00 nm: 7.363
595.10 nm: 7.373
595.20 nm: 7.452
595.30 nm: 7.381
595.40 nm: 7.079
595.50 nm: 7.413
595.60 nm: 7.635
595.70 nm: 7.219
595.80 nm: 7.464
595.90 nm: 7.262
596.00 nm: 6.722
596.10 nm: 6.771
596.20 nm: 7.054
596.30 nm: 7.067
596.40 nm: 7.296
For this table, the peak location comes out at 593.90 nm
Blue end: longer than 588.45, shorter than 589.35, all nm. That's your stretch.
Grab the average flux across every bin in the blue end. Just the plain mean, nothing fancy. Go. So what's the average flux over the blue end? 5.92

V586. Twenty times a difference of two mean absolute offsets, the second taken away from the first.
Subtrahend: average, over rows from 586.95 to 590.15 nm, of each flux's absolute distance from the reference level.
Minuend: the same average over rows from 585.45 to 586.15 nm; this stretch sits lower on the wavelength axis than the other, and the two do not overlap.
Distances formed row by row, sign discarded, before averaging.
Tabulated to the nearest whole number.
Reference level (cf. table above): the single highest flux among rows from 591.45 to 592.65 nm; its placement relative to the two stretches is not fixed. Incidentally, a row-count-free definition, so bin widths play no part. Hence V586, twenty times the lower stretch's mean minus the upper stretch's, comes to -11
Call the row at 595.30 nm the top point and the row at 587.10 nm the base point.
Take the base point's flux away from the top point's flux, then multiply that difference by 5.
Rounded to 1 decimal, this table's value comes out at 1.3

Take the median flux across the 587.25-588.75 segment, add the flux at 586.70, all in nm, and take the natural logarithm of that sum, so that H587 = 2.67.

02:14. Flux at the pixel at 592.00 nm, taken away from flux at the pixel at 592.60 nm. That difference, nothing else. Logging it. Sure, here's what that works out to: 0.7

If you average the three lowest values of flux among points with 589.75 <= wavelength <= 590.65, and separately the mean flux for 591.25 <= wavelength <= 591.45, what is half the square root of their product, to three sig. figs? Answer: 3.37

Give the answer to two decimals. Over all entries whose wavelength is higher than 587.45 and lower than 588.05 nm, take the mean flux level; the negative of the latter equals -7.09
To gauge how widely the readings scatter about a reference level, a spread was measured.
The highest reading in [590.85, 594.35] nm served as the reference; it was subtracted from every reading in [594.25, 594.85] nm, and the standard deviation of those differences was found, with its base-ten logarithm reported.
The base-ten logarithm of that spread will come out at -0.4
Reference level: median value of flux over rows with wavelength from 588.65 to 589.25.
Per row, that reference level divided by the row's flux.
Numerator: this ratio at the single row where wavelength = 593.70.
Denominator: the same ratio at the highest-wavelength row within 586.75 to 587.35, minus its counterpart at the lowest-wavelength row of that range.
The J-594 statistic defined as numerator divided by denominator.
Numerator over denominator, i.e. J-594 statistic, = -44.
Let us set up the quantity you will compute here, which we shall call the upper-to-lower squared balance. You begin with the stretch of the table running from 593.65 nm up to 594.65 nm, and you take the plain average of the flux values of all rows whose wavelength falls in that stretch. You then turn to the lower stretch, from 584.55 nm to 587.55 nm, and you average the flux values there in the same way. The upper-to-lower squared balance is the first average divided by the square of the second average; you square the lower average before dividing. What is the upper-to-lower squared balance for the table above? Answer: 0.140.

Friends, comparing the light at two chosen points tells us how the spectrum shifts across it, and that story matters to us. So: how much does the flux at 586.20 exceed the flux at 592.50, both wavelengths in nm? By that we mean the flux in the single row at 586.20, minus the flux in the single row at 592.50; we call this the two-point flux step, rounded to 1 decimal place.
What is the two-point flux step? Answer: 1.8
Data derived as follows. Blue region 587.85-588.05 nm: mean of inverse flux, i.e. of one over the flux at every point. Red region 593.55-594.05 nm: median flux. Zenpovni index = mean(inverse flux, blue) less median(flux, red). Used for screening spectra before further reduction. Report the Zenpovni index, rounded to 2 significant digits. -7.3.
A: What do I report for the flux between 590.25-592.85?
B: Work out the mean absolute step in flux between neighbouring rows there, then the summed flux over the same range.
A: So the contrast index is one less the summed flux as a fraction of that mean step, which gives -435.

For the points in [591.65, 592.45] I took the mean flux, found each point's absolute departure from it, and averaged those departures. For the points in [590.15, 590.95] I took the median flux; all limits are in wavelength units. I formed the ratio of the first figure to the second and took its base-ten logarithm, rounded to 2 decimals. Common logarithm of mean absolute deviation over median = -1.41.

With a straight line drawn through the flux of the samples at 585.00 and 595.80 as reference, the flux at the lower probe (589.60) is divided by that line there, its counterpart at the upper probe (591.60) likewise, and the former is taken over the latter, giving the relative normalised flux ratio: 0.73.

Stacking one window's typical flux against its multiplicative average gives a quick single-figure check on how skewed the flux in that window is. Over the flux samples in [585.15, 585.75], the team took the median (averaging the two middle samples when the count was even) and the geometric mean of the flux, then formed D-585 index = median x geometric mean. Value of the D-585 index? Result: 58.0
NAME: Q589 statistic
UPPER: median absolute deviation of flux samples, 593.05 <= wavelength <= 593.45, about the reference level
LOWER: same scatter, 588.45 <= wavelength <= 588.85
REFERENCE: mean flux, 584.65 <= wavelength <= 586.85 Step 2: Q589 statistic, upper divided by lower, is 0.32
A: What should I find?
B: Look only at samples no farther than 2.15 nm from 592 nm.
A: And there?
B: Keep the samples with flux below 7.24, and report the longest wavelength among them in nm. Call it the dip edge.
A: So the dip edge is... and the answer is 594.10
